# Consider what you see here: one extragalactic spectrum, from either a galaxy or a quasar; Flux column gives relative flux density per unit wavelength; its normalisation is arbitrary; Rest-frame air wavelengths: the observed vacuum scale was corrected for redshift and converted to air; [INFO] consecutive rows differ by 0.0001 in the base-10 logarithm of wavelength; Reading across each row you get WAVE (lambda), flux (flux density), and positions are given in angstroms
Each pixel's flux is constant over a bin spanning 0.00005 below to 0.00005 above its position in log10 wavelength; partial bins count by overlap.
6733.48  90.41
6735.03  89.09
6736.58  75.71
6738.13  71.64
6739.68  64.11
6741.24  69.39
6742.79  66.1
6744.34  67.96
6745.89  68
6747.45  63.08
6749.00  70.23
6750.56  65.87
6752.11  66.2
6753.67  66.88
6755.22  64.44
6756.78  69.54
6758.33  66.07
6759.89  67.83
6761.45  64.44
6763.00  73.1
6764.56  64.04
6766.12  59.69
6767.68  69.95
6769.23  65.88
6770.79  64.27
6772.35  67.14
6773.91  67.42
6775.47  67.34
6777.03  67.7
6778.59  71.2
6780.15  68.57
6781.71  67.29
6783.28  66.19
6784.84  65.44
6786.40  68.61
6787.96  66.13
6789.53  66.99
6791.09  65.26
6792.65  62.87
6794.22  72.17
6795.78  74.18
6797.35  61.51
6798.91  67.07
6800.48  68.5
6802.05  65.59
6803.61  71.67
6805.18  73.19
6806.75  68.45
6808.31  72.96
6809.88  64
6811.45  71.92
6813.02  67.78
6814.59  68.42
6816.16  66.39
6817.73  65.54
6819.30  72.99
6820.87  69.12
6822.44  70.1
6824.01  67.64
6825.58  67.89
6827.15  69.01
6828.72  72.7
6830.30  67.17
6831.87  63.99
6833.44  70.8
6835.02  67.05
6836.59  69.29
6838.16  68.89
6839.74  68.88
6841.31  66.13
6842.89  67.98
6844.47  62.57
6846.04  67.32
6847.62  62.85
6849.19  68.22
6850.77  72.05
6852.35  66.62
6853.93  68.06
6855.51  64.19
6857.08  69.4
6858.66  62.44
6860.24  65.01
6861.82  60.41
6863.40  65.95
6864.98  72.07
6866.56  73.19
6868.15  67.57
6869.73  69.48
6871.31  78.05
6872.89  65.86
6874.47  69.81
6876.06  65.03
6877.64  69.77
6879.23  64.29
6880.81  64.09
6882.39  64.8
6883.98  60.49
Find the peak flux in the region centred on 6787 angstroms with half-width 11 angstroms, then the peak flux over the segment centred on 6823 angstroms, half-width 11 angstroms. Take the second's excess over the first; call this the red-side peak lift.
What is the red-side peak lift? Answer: -1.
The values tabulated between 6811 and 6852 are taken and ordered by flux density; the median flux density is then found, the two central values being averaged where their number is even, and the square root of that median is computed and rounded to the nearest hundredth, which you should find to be 8.25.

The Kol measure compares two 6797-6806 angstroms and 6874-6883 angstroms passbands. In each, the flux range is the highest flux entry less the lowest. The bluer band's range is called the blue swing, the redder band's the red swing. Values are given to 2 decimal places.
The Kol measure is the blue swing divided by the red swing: 2.04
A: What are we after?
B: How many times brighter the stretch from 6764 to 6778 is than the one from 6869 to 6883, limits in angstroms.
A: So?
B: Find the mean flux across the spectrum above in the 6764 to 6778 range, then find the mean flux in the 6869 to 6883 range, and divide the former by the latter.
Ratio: 0.97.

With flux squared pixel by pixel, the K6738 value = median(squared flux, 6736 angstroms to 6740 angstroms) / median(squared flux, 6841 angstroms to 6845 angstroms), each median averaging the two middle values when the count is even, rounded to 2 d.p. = 1.17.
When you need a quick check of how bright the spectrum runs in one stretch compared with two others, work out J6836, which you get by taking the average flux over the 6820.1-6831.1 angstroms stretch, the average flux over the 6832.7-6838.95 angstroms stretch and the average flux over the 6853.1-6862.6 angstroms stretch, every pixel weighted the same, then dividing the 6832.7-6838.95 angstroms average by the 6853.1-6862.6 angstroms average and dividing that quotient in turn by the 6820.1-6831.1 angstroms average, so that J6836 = 0.0154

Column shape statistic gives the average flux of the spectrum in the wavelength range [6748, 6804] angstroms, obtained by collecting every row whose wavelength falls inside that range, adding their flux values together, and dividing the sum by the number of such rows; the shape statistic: 67.1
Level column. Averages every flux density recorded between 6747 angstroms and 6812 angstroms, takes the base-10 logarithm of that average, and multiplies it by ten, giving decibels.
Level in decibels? 18.29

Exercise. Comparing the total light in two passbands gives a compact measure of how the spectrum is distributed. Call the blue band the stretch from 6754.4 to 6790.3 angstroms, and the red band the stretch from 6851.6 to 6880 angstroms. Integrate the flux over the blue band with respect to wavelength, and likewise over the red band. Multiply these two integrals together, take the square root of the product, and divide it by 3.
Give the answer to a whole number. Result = 716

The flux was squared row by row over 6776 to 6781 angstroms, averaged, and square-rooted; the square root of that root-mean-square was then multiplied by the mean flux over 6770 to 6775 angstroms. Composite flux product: 551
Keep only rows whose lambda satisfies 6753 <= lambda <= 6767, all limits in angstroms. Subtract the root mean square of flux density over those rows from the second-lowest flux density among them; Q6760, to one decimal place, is -2.3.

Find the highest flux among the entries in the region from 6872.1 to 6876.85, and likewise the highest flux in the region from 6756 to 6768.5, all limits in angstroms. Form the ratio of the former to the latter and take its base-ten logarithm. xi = -0.020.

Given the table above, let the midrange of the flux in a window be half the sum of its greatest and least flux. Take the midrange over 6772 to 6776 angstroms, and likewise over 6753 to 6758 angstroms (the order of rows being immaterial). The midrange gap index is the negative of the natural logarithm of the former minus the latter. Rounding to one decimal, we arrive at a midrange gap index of 1.2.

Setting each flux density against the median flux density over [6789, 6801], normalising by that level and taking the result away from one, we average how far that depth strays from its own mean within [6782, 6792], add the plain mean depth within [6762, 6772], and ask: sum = 0.027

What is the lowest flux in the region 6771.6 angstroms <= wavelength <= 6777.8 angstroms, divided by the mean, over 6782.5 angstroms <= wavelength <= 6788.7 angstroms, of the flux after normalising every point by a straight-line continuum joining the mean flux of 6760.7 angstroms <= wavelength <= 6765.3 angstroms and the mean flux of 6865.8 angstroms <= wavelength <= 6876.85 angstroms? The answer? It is 68.3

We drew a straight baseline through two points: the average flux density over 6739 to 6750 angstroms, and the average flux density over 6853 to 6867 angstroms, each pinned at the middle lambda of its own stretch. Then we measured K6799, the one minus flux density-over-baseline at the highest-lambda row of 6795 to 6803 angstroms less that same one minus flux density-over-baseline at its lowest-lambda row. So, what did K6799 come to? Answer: 0.13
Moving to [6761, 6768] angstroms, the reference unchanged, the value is -0.08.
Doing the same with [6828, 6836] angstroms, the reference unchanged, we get 0.08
